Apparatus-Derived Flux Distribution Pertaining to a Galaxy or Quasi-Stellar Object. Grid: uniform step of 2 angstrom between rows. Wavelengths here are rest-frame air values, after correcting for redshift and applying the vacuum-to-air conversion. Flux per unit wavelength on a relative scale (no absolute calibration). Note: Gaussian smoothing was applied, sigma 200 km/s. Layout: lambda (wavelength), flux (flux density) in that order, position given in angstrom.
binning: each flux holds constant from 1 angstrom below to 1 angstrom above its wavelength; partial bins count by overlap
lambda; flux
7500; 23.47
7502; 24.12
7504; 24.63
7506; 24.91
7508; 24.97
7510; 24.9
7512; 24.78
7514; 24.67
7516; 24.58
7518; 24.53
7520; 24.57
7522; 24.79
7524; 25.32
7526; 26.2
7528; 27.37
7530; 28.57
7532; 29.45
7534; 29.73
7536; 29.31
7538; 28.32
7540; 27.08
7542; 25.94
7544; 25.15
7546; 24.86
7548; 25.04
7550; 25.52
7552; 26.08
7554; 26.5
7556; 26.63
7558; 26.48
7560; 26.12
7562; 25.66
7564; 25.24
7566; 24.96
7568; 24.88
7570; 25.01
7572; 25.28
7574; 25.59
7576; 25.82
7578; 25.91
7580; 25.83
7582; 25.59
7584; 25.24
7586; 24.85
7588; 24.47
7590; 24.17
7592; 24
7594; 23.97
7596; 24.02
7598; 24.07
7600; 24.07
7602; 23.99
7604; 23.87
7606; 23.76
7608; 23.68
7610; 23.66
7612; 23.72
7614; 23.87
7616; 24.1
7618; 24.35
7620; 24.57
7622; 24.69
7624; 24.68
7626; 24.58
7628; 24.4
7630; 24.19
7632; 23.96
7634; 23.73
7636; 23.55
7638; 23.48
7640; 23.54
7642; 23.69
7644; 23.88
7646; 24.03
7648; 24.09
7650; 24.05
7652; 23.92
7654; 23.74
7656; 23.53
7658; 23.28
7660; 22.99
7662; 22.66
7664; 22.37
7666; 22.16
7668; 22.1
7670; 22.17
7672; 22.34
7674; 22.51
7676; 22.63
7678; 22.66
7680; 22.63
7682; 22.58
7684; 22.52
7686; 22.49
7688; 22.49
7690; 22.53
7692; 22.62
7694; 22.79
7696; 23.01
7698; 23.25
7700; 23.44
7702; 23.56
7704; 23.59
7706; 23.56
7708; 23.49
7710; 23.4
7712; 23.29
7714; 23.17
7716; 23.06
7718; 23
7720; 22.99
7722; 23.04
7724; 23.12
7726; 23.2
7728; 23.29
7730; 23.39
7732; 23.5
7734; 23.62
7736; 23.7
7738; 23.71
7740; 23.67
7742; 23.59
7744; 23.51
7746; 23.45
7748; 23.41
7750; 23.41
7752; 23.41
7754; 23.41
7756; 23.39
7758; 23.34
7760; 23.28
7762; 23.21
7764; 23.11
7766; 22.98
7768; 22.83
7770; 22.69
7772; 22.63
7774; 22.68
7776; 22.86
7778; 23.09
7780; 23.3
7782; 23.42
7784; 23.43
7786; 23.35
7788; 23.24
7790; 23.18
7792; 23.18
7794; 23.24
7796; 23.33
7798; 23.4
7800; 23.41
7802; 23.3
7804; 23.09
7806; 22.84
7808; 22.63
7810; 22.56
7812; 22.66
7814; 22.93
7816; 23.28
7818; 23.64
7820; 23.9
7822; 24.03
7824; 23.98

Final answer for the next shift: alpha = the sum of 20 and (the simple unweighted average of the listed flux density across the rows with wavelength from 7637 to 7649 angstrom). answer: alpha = 43.8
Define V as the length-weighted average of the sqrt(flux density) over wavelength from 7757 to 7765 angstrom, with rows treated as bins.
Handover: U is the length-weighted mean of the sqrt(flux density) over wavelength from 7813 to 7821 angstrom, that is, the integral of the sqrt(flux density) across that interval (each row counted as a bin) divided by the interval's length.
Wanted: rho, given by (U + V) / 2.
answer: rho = 4.83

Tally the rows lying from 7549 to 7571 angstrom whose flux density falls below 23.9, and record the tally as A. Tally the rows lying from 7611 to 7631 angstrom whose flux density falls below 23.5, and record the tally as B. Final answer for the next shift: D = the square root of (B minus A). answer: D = 0.0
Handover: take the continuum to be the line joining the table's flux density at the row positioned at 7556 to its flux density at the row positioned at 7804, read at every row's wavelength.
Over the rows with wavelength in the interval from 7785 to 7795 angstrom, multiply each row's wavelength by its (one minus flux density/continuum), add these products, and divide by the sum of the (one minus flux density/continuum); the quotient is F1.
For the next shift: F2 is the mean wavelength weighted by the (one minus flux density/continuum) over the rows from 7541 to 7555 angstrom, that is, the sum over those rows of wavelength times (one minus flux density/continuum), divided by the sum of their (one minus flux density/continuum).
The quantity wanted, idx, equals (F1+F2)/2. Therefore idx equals 7668.4 angstrom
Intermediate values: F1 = 7790.0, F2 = 7546.8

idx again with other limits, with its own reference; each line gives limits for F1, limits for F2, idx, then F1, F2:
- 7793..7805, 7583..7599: 7695.5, 7799.2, 7591.8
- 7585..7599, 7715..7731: 7657.3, 7592.4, 7722.2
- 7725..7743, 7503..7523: 7622.5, 7732.0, 7513.0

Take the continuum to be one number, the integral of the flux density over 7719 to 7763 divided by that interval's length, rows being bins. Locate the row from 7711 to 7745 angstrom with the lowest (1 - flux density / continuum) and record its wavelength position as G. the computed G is 7738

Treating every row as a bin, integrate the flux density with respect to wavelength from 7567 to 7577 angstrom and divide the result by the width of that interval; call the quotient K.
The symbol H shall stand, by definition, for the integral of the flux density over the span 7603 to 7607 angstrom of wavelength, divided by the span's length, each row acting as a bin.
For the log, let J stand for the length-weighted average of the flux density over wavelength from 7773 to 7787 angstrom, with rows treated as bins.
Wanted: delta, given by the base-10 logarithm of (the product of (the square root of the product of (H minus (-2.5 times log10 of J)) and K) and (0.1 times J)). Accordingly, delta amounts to 1.78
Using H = 23.8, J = 23.2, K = 25.3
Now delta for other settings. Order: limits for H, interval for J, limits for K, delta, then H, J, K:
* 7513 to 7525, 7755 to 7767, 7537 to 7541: 1.81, 24.7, 23.2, 27.7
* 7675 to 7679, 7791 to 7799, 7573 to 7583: 1.78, 22.6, 23.3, 25.7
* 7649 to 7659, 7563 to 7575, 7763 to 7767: 1.80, 23.7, 25.2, 23.0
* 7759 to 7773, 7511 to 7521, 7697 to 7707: 1.79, 23.0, 24.6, 23.5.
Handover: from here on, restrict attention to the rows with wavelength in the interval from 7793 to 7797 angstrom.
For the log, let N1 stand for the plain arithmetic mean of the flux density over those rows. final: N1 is 23.3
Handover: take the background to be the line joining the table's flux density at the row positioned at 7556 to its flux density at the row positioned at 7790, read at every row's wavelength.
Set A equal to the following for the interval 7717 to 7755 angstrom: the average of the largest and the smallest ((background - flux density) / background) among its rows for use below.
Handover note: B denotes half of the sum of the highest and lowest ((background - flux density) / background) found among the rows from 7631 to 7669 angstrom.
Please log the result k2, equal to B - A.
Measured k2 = 0.05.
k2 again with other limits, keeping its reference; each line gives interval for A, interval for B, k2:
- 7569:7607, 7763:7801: -0.04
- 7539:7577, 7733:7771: -0.01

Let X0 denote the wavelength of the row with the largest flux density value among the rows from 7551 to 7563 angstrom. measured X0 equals 7556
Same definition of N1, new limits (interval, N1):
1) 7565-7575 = 25.1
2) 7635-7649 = 23.8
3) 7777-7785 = 23.3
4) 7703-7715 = 23.4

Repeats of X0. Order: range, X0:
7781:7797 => 7784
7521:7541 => 7534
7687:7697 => 7696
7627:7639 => 7628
